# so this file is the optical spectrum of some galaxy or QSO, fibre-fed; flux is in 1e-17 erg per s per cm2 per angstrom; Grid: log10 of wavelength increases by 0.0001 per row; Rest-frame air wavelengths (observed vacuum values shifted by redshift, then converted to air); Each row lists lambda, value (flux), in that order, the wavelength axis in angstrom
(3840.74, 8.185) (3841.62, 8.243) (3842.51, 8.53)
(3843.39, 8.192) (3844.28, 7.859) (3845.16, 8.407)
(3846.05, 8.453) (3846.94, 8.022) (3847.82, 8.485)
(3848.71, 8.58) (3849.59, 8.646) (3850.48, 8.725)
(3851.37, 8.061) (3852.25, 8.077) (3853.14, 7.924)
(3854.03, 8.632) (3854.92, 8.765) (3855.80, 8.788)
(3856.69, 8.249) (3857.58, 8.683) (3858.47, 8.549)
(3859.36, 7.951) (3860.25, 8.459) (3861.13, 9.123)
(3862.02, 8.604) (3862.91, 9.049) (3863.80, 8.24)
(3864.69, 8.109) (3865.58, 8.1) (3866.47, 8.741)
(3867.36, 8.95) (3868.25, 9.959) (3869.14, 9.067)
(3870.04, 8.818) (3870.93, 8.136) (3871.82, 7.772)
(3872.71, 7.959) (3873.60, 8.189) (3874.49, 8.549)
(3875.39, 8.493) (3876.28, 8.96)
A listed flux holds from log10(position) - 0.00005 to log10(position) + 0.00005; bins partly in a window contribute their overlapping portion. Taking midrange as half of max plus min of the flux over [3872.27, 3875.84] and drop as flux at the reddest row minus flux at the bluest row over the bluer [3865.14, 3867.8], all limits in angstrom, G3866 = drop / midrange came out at 0.10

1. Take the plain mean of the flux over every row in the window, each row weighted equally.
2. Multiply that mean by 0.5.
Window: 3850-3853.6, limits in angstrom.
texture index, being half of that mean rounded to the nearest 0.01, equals 4.10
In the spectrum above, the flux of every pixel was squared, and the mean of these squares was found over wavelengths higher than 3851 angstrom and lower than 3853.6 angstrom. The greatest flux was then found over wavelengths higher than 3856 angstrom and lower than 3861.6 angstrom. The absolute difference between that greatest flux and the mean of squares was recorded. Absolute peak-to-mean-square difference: 55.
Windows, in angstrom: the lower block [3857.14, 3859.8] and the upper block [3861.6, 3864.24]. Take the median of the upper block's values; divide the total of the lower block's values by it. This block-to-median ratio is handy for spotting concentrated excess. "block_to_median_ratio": 2.93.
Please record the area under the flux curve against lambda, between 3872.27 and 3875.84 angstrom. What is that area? 29.6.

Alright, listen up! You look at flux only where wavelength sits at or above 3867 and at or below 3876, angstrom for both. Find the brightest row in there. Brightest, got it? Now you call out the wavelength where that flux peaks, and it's 3868.25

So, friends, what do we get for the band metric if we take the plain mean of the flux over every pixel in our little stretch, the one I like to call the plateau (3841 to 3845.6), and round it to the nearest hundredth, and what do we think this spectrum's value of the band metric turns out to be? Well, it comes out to 8.25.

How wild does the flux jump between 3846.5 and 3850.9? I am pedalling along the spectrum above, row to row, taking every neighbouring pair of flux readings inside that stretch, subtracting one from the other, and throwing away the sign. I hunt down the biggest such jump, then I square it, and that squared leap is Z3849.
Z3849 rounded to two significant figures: 0.21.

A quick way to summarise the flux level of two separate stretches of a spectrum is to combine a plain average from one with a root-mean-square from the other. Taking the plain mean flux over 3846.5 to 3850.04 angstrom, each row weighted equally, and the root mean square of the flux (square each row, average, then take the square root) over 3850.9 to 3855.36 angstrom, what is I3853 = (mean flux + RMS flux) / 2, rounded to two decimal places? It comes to 8.37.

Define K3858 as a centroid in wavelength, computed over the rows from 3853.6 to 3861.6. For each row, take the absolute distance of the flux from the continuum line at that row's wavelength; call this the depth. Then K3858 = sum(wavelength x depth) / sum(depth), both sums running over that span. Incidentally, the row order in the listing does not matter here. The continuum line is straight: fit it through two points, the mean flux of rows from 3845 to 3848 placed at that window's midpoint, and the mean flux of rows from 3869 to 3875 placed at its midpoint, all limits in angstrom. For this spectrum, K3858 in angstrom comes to 3857.9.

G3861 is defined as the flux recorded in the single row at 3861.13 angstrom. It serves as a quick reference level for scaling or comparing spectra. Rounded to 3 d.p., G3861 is 9.123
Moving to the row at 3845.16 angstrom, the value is 8.407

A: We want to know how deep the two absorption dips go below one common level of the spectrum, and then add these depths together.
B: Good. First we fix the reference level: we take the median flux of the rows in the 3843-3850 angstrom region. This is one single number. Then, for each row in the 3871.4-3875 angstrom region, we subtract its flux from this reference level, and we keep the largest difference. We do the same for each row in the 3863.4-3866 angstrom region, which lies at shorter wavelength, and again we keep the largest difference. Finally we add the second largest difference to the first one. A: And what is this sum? 0.99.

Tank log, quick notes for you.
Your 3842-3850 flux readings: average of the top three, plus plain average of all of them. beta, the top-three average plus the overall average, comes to 16.9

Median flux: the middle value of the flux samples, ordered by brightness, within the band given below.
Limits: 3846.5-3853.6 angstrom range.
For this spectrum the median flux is 8.28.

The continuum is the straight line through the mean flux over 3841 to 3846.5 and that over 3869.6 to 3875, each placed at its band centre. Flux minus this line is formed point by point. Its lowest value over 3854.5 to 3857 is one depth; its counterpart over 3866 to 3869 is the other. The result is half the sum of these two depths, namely 0.24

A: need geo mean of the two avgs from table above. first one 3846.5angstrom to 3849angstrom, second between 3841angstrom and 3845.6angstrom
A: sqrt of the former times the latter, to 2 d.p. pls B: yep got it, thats 8.30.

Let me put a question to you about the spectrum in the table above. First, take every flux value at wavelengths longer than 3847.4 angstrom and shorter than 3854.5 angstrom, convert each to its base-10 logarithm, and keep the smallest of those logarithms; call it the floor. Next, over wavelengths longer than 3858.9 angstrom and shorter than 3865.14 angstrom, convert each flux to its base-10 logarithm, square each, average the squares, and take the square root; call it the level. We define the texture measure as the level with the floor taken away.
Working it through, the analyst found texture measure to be 0.030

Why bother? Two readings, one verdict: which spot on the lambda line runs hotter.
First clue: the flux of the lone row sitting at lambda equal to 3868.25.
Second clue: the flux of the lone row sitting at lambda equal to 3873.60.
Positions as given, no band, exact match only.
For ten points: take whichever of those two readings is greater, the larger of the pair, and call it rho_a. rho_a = 9.96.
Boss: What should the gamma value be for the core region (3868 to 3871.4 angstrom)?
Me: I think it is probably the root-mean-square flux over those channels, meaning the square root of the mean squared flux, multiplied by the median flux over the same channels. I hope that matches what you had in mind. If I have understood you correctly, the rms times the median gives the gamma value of 81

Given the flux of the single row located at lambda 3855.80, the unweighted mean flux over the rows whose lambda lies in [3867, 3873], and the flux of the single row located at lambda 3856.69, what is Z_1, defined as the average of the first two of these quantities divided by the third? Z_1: 1.06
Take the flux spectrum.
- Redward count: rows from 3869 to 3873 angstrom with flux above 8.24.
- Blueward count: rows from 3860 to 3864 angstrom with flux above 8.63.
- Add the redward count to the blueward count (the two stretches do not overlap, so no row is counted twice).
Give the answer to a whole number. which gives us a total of 4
